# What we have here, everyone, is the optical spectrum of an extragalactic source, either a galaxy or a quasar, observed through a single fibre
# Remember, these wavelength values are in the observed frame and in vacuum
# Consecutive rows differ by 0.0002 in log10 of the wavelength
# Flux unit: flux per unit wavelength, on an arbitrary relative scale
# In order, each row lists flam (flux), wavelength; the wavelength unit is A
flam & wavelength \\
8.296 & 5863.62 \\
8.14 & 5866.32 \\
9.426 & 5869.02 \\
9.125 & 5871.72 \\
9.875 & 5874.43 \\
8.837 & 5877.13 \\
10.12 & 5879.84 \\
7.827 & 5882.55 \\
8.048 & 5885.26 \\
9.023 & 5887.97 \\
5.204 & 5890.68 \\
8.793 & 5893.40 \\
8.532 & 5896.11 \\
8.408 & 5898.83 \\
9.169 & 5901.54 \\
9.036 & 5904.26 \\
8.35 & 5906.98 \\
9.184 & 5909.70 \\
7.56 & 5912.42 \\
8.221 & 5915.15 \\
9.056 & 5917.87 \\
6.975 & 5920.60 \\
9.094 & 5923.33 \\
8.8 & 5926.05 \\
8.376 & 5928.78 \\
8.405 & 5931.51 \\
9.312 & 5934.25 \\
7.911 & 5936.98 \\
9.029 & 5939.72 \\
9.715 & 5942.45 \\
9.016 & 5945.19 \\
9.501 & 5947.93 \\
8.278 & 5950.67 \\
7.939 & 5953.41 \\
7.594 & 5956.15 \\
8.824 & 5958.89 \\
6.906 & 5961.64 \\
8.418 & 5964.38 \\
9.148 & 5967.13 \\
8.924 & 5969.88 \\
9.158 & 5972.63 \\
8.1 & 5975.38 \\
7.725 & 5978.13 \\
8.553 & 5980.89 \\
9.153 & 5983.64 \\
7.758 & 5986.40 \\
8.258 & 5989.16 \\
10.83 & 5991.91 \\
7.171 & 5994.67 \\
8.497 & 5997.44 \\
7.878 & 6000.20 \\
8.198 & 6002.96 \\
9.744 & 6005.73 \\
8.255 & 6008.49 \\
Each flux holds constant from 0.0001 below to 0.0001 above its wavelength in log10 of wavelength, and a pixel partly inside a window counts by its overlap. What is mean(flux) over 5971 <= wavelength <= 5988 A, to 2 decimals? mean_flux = 8.41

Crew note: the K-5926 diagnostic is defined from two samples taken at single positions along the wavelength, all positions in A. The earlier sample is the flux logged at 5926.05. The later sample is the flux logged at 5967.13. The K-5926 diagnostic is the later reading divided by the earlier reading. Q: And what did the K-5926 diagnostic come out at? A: 1.0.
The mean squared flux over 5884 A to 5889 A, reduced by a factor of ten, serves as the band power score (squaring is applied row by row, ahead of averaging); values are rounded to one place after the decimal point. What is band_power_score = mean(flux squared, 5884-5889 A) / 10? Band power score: 7.3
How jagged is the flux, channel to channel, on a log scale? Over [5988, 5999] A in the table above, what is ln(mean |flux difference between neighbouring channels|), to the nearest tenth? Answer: 0.9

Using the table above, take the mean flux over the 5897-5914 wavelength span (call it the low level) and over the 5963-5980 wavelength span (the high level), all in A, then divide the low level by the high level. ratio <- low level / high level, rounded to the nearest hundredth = 1.00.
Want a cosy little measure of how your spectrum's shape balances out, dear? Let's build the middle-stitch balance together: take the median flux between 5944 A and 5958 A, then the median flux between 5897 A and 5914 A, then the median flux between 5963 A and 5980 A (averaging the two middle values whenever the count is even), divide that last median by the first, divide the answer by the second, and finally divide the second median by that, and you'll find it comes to 73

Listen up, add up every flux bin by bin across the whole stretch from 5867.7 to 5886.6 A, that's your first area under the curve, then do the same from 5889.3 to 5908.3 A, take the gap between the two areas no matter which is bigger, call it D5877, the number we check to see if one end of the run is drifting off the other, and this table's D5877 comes 15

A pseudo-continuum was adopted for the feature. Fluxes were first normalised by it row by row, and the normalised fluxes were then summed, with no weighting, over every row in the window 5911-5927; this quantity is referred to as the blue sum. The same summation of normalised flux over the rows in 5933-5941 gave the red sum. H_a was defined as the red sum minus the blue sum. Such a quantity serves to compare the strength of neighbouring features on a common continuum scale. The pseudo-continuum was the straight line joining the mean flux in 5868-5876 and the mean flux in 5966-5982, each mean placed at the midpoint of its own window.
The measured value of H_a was -2.5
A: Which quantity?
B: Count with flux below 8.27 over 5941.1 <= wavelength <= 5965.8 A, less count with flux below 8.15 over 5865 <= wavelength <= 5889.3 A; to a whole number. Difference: 0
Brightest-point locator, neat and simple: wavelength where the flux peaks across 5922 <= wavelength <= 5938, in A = 5934.25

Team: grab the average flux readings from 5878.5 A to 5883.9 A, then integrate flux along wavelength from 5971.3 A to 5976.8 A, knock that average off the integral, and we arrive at 38.5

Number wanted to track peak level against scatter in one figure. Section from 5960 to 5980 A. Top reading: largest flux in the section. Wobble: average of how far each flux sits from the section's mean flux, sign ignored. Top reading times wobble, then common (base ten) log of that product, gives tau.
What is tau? 0.78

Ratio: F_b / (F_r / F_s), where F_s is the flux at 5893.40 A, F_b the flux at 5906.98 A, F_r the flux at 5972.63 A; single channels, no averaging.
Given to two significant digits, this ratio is 8.0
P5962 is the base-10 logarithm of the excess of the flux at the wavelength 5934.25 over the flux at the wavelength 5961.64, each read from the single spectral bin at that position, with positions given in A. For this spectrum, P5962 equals 0.4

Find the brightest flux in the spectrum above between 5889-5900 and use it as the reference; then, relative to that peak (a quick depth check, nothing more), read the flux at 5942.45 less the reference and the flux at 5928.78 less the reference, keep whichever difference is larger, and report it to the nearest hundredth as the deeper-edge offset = 0.92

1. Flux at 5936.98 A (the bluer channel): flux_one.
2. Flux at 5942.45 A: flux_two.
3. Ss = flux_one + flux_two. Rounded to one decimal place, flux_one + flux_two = 17.6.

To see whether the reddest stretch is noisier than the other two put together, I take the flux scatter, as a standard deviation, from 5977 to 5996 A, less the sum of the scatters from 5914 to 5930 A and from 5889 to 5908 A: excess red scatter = -0.9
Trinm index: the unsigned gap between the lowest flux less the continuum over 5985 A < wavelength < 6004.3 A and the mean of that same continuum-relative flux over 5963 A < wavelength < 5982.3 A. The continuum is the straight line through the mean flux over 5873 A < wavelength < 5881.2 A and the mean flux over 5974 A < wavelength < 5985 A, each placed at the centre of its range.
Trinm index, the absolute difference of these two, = 1.1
